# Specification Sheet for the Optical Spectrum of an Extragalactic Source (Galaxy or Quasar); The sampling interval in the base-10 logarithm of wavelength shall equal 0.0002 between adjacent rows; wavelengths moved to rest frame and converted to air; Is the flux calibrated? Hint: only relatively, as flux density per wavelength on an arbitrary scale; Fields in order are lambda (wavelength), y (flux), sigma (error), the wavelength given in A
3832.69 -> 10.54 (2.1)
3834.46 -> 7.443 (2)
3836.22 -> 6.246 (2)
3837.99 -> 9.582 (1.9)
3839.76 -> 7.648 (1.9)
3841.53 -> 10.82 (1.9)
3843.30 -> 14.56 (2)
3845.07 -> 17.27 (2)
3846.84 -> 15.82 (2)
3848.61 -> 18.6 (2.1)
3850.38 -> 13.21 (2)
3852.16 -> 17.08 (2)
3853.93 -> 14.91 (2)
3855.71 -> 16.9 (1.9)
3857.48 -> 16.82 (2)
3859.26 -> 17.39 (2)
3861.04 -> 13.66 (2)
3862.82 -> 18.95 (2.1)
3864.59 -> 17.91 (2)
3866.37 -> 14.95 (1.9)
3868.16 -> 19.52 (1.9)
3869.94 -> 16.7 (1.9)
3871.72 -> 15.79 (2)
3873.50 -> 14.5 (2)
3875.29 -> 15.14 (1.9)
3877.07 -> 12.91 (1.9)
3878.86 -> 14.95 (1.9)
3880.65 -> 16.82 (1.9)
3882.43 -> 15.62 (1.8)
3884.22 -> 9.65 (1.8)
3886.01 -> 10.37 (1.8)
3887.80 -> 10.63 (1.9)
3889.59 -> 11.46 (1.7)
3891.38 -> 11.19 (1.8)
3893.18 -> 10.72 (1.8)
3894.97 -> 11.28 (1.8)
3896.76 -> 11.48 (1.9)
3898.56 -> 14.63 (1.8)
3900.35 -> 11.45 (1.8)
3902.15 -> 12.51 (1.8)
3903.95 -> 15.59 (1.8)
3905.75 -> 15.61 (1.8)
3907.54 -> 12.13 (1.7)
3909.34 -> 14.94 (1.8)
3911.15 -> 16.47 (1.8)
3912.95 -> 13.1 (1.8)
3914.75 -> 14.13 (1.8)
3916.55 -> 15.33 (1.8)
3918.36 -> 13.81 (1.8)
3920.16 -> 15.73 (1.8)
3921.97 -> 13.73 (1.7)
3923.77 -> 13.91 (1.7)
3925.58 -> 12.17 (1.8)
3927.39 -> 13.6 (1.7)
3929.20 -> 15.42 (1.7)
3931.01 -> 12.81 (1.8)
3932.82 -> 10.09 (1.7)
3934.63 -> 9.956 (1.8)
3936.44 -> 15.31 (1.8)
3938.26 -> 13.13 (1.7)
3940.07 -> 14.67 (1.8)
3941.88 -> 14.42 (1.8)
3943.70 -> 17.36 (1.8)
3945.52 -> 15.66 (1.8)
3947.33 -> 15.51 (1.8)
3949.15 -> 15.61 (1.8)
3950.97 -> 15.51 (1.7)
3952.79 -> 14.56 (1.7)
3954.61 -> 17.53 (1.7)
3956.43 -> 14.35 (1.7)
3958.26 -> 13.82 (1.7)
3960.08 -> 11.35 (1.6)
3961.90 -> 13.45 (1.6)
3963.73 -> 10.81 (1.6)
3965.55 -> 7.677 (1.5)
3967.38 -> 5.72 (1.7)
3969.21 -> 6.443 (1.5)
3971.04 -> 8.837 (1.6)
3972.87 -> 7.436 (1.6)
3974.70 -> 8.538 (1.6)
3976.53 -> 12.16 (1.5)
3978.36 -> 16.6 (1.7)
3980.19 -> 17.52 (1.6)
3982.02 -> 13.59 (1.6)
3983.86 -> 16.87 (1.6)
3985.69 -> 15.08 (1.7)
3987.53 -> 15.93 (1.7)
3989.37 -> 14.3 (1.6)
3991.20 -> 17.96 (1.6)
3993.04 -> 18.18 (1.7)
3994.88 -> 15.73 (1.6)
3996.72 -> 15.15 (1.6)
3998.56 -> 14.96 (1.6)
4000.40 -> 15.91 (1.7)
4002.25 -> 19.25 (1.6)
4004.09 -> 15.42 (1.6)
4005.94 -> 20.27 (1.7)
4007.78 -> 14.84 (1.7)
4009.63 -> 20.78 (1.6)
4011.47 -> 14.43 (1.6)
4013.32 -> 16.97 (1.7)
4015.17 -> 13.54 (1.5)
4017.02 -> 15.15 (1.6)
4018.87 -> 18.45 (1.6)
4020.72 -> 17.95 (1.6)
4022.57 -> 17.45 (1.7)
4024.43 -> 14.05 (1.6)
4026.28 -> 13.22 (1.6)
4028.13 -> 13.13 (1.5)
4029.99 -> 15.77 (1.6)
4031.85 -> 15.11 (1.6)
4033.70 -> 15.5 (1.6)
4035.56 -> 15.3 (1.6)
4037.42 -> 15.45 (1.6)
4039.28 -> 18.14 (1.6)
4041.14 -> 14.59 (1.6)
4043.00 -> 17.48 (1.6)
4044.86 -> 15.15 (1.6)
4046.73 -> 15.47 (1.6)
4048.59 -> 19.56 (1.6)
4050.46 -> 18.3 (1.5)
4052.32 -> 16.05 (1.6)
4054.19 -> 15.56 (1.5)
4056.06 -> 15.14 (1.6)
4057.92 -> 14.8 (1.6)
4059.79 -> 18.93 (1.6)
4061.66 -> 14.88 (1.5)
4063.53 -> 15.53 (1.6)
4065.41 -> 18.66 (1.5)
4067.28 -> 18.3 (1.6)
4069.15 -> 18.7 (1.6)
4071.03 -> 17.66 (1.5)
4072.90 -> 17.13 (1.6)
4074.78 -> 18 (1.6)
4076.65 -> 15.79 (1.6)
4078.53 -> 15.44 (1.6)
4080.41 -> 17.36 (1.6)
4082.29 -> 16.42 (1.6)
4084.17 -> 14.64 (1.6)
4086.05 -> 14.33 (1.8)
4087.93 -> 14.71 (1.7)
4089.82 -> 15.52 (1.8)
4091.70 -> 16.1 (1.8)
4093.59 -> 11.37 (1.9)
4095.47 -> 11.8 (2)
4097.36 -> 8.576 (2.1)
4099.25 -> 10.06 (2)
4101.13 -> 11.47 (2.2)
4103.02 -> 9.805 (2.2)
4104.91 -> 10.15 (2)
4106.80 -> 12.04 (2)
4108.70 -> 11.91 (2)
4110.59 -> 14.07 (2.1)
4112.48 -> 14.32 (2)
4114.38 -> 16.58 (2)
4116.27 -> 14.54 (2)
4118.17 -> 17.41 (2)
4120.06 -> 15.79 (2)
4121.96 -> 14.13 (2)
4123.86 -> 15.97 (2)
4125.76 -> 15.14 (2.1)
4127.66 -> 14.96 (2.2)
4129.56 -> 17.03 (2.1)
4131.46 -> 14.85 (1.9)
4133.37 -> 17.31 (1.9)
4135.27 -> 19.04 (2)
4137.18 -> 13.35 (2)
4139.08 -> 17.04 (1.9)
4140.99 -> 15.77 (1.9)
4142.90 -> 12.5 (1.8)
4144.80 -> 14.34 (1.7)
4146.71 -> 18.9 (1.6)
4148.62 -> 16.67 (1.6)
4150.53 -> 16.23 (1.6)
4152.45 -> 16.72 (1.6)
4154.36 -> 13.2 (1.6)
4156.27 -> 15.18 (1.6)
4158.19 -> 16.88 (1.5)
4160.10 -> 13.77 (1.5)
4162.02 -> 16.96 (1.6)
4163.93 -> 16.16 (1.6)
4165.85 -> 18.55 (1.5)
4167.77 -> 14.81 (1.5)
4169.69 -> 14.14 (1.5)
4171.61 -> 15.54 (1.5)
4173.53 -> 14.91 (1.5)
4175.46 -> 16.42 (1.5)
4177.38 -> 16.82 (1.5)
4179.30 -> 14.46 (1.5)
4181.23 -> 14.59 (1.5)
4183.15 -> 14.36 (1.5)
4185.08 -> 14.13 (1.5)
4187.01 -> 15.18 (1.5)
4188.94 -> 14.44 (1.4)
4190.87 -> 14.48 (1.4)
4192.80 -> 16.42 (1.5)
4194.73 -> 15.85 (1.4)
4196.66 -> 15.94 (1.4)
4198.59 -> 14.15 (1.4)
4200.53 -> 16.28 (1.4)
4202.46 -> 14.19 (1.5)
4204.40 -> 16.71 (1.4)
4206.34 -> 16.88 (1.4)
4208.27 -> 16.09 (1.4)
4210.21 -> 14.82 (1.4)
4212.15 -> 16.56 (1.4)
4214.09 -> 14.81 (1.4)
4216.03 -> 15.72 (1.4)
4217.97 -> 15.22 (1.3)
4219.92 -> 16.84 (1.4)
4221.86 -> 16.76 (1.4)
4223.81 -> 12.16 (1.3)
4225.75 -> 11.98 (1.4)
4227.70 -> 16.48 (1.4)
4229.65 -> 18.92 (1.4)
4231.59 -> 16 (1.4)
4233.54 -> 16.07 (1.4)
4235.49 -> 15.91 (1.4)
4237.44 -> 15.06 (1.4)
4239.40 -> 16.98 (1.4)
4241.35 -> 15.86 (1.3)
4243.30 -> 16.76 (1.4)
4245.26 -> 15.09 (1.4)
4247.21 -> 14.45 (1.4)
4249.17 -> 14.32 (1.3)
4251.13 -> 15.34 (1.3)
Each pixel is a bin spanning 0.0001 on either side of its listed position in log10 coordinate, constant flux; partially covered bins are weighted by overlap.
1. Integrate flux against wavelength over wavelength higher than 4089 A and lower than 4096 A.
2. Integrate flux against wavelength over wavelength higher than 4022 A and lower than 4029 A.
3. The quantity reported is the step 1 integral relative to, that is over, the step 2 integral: 1.0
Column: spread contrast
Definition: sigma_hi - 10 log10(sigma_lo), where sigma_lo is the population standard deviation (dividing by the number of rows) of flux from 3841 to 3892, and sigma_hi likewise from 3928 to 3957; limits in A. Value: -2.2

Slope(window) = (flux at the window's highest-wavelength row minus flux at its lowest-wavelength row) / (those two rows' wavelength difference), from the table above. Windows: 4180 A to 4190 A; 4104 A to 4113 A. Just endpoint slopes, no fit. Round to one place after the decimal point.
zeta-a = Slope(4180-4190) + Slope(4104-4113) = 0.5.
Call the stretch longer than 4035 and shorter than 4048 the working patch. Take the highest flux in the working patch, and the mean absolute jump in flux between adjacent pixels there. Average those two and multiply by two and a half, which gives 25.2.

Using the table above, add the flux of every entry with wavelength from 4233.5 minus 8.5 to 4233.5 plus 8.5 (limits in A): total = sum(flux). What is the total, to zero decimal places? 143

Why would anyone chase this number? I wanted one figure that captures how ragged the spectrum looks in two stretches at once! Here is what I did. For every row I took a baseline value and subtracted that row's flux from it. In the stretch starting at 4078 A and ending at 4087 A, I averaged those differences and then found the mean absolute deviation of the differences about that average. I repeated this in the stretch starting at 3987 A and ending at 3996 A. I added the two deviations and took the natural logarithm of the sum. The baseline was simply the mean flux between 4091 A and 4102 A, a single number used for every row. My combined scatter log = 0.84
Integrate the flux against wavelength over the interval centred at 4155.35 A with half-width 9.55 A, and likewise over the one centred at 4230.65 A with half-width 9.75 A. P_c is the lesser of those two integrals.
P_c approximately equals 305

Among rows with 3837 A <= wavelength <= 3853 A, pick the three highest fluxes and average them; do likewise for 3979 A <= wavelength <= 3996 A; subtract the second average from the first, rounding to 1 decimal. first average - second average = -0.2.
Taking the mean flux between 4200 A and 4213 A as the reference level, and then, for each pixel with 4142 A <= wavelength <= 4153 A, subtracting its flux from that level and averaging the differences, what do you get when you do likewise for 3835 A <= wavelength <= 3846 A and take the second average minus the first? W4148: 4.9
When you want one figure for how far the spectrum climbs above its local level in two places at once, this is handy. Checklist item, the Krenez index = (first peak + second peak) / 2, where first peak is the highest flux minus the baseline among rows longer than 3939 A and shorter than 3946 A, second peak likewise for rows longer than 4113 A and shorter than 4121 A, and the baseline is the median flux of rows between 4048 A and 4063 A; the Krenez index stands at 1.6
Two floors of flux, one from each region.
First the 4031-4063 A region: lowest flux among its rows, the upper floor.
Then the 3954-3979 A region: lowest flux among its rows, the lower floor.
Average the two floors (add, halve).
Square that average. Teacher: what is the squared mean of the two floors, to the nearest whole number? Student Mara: 103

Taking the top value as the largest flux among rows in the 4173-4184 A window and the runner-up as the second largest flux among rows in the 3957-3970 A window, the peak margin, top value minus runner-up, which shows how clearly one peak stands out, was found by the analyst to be 3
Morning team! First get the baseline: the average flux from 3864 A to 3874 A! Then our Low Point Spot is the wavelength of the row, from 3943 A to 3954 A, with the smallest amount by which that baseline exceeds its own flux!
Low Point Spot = 3943.70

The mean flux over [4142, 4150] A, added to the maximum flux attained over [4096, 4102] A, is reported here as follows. 27.1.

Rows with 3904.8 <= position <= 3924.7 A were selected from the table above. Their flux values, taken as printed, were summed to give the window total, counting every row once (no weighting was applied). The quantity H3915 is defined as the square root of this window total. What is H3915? 12.6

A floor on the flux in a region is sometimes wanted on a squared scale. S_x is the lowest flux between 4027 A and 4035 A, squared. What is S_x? 172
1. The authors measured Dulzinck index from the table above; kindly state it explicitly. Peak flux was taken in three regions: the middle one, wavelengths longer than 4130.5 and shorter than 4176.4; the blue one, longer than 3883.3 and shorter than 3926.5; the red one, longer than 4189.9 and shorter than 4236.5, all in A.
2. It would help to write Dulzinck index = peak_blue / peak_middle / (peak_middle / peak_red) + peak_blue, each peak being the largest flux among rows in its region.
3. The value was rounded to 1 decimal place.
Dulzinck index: 17.3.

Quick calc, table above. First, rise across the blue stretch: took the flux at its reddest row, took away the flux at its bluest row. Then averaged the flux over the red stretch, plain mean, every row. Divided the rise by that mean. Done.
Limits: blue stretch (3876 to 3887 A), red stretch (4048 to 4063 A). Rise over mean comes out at -0.15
